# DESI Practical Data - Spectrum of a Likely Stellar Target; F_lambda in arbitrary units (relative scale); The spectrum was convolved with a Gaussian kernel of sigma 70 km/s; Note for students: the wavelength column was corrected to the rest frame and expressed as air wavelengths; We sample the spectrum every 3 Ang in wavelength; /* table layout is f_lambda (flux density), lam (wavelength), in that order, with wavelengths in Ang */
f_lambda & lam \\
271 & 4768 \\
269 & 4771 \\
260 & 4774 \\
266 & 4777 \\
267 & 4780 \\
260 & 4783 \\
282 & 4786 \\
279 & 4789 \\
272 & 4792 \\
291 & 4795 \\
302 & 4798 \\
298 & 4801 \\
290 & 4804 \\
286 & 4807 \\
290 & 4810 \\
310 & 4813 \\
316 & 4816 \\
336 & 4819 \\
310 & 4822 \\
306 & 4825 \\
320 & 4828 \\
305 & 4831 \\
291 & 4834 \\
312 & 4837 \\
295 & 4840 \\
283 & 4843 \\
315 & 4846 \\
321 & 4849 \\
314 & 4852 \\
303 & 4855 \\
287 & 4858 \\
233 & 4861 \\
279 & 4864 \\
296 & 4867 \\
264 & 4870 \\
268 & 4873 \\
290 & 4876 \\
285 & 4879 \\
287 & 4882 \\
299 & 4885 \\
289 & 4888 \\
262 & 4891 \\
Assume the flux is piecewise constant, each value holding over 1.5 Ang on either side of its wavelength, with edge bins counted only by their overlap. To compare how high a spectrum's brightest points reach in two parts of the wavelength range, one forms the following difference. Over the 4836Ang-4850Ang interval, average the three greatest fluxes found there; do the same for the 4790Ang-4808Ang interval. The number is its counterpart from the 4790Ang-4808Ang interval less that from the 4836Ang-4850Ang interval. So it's -19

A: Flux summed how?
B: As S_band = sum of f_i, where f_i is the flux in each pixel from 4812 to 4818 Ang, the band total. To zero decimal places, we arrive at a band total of 626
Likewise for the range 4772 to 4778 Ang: 526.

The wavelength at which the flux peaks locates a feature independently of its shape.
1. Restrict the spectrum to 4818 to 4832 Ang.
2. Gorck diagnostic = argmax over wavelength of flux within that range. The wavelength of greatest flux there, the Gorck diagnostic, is 4819 Ang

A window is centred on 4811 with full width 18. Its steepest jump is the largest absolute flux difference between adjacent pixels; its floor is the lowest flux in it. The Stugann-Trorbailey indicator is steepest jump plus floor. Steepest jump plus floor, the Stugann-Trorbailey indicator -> 306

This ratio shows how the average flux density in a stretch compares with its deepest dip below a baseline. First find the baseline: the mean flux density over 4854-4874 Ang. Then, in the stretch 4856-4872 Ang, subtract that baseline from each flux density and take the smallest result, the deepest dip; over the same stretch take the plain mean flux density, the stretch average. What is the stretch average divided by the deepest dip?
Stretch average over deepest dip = -6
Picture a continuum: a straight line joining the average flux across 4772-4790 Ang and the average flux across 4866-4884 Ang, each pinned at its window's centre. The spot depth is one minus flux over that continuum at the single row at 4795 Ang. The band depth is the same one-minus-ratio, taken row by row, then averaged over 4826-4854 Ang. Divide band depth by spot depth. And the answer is 1.4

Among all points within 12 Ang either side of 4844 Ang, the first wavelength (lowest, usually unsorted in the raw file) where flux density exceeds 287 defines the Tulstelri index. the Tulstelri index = 4834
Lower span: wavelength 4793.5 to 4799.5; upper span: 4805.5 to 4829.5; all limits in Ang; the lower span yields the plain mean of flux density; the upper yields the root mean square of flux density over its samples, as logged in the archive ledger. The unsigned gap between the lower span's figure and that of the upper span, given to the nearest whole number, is 13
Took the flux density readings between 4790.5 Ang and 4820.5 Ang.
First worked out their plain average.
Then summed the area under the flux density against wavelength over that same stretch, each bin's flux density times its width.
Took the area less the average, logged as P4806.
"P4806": 8674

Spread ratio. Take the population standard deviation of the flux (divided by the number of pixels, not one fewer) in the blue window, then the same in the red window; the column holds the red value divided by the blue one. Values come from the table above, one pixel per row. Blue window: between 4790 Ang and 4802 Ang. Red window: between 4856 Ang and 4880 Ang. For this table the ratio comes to 1.64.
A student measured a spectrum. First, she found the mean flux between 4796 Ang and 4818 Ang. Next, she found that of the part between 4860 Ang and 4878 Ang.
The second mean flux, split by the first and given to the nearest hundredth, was 0.91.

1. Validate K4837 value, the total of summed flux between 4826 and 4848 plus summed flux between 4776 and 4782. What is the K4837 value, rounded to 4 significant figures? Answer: 2654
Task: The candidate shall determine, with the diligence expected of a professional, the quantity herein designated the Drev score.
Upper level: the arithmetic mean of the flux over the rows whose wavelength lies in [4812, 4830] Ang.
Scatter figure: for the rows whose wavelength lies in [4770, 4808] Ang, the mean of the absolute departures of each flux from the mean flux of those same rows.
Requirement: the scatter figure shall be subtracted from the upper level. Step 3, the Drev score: 304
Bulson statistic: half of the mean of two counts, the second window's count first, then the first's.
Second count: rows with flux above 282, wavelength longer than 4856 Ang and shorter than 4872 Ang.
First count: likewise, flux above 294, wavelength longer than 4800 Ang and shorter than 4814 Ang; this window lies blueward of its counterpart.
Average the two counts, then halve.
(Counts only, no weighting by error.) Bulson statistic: 1.0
